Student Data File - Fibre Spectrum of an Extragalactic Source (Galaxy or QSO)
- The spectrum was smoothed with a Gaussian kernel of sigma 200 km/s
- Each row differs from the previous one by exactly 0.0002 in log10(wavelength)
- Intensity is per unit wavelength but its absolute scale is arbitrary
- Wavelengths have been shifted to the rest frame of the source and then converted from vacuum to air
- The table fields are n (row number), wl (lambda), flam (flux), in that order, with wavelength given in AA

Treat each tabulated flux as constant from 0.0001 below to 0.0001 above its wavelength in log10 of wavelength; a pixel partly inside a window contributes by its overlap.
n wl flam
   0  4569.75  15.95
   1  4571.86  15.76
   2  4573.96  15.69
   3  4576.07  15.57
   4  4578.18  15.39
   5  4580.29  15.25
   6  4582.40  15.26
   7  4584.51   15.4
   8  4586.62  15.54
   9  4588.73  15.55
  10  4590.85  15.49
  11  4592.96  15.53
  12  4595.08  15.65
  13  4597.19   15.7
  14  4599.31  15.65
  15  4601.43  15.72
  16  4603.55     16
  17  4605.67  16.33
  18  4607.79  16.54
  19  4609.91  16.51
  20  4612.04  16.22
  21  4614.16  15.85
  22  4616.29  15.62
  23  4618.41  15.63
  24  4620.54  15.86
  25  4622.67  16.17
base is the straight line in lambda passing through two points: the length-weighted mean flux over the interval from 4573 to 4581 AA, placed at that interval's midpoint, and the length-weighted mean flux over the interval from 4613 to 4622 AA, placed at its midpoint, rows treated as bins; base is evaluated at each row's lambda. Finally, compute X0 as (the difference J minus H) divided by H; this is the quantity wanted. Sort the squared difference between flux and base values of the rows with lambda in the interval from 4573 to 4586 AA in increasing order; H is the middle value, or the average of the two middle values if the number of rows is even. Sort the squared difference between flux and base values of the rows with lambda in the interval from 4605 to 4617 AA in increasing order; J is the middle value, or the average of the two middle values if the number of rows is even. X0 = 8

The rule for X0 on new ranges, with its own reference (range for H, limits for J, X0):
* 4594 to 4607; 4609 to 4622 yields 2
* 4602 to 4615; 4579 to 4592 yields -1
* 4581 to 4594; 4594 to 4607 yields 0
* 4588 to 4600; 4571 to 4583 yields 21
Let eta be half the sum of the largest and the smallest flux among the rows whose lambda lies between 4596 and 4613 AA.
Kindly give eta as 16.1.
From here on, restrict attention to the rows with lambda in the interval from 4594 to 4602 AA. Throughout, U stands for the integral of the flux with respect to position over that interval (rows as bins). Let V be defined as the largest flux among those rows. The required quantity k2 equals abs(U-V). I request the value 110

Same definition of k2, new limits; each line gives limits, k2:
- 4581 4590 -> 123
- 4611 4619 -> 111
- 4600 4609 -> 129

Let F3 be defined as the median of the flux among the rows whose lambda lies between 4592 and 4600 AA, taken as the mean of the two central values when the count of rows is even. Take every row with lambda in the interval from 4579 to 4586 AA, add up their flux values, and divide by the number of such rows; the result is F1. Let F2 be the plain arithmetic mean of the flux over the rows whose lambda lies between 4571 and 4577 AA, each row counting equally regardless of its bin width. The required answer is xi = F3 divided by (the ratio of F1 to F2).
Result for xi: 16.0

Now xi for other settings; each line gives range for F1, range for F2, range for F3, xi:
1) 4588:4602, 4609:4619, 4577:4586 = 15.7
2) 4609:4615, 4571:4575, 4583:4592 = 15.1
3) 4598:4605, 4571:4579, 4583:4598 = 15.4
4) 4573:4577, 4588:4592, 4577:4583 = 15.2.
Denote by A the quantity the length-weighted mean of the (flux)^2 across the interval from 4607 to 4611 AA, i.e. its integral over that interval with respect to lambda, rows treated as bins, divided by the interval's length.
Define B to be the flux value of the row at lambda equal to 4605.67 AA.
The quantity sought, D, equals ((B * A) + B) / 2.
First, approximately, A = 273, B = 16.33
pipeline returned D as 2235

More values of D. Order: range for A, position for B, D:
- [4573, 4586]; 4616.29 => 1866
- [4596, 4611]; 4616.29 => 2023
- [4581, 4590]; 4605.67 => 1952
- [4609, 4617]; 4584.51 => 1993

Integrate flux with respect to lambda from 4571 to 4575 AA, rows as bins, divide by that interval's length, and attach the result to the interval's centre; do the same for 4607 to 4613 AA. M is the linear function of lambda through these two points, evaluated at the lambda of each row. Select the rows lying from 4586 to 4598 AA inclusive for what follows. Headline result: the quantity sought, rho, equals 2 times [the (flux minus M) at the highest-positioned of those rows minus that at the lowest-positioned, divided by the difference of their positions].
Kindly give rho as -0.01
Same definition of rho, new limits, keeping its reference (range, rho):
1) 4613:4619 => -0.14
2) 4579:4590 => 0.04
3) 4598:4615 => -0.01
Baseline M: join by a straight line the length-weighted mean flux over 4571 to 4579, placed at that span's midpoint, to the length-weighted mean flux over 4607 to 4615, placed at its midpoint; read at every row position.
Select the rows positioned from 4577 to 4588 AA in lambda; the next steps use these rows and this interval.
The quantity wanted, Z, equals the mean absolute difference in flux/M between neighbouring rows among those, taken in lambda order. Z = 0.0065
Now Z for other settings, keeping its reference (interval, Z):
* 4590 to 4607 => 0.0066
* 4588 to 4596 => 0.0038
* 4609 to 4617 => 0.0206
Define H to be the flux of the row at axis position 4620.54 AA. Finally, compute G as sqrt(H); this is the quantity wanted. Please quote 3.98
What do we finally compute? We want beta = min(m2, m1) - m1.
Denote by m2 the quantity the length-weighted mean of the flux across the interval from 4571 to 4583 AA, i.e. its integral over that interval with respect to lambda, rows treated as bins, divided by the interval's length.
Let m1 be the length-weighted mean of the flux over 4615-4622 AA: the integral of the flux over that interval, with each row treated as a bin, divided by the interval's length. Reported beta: -0.24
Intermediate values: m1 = 15.7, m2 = 15.5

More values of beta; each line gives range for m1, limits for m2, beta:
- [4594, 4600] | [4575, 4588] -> -0.26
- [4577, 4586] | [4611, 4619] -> 0.00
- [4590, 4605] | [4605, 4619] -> 0.00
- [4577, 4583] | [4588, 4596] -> 0.00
